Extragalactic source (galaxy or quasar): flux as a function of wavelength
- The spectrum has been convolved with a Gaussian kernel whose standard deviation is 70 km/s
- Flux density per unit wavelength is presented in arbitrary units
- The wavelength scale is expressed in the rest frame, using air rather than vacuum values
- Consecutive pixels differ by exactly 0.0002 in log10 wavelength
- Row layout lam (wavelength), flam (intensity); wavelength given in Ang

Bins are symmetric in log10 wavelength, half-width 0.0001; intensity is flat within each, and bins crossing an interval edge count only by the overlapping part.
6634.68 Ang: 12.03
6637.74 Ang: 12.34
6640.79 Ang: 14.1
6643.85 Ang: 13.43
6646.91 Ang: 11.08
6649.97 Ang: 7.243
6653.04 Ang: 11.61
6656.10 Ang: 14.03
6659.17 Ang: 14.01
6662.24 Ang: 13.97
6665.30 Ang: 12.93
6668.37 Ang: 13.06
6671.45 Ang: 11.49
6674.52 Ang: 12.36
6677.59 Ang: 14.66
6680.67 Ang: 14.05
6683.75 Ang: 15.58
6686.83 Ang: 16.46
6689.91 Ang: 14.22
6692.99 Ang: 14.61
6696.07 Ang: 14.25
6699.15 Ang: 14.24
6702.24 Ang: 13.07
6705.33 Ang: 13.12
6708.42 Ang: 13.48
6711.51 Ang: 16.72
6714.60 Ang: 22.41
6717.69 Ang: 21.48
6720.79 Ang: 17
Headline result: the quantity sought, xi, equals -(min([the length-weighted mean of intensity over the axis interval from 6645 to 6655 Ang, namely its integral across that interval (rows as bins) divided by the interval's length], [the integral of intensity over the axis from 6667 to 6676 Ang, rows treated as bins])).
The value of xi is -10.3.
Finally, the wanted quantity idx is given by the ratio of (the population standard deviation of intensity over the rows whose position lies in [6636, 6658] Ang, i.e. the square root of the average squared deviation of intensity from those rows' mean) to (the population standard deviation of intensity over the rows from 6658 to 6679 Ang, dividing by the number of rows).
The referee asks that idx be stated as 2.2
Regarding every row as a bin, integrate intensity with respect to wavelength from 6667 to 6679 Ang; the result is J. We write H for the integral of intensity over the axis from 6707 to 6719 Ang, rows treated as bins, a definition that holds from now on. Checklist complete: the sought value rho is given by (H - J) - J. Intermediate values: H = 222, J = 154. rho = -87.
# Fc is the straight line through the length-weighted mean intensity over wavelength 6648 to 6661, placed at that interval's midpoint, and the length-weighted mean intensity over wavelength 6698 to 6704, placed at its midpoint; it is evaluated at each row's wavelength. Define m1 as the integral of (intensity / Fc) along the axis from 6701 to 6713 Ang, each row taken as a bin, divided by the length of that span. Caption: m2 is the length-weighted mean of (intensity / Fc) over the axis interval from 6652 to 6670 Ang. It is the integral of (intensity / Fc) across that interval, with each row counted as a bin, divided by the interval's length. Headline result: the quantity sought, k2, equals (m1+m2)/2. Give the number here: 1.06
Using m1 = 1.02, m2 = 1.11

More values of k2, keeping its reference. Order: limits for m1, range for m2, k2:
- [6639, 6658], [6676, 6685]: 1.10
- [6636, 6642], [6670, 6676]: 1.07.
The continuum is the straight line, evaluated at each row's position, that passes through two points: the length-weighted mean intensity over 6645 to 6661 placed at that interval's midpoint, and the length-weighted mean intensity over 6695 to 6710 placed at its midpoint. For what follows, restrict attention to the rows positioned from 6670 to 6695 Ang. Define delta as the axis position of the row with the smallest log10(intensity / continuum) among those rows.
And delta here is 6671.45 Ang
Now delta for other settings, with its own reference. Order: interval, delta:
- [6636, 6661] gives 6649.97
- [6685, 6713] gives 6705.33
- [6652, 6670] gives 6653.04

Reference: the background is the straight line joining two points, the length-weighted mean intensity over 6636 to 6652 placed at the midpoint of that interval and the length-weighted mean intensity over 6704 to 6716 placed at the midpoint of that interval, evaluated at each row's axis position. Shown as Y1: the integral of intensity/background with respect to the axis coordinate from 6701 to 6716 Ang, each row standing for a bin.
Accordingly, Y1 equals 14 Ang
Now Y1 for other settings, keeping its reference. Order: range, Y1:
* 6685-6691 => 6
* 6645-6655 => 9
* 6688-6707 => 17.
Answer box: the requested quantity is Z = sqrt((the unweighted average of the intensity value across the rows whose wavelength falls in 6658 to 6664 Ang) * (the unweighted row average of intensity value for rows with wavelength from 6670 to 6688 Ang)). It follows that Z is 14.0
